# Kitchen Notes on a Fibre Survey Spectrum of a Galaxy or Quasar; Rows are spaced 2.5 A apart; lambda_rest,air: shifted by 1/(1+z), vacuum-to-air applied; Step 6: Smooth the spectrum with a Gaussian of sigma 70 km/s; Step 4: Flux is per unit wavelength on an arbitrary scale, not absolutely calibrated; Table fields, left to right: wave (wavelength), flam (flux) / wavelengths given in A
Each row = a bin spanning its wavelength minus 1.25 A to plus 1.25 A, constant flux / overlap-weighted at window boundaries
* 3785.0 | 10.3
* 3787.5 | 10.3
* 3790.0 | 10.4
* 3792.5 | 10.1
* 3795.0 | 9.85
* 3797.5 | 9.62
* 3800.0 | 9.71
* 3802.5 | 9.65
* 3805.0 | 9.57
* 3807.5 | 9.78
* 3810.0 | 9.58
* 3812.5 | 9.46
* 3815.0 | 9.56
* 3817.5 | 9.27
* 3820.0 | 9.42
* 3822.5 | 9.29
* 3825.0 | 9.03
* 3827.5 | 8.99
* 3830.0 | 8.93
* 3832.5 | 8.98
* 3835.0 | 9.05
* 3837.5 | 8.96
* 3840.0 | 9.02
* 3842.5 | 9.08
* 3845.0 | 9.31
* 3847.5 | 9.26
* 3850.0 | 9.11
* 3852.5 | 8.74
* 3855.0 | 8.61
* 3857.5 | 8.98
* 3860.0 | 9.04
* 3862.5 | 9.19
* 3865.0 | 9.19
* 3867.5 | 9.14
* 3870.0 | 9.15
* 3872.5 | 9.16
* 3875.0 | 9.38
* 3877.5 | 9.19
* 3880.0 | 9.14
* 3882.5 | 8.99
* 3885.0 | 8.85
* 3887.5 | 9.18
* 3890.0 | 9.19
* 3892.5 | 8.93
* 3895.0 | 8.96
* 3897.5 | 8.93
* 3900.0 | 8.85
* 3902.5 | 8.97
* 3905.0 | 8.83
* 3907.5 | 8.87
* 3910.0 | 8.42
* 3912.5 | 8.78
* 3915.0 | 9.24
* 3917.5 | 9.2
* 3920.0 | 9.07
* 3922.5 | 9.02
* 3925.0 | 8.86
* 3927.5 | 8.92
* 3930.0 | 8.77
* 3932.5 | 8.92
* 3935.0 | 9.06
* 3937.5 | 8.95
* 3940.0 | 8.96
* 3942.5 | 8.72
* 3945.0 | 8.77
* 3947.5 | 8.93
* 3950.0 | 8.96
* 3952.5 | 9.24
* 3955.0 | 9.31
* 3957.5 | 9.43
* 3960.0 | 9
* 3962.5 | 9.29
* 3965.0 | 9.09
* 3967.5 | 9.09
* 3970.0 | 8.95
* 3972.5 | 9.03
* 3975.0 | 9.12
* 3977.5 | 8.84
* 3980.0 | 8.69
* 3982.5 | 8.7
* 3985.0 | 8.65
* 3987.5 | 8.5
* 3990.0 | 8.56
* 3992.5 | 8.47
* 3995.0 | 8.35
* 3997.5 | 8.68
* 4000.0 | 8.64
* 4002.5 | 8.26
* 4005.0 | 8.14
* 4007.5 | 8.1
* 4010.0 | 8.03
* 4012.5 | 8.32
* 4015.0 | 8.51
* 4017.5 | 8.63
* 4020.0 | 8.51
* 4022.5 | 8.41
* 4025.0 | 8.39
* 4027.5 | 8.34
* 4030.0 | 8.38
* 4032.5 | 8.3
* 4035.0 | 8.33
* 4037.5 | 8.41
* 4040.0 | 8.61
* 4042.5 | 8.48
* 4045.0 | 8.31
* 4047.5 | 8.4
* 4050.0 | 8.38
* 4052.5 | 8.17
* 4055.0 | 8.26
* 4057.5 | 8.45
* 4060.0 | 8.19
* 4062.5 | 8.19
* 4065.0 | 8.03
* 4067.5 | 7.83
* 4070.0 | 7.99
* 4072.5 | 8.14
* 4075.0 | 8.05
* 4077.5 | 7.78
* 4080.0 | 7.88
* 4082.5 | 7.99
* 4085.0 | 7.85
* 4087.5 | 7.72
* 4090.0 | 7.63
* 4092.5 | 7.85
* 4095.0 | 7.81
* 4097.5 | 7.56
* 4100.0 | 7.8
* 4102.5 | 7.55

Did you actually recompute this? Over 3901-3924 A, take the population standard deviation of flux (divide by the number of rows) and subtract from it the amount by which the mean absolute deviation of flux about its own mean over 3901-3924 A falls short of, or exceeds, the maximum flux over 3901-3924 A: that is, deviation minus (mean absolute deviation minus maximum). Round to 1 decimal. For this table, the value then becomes 9.3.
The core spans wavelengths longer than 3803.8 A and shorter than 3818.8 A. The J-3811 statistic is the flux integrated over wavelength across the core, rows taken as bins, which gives 143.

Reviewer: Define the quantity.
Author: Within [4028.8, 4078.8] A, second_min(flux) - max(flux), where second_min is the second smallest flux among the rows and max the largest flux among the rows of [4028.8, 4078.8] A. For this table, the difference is -0.8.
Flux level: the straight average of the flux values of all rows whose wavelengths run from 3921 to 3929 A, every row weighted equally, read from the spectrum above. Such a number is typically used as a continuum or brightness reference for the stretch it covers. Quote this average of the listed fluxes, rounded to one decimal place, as 8.9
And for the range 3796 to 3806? 9.6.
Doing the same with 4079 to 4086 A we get 7.9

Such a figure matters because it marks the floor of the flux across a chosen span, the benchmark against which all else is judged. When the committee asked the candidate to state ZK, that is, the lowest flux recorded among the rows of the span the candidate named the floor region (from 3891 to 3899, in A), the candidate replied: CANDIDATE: 8.93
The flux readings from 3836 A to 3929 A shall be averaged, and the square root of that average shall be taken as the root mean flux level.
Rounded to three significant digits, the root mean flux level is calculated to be 3.00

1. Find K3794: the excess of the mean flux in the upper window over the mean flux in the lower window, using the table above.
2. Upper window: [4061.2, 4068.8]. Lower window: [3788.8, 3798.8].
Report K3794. -2.0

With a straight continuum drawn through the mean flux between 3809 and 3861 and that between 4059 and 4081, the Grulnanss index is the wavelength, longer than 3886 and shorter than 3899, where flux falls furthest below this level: 3892.5 A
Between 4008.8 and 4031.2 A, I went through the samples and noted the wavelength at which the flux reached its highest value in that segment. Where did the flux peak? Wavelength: 4017.5 A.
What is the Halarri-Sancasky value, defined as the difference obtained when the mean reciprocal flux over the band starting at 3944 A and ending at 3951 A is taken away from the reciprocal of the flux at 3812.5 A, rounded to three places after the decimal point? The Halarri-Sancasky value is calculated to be -0.007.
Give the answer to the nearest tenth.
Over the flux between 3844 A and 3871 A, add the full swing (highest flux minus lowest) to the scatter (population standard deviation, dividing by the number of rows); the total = 0.9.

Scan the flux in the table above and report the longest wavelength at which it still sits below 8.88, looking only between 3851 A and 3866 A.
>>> 3855.0 A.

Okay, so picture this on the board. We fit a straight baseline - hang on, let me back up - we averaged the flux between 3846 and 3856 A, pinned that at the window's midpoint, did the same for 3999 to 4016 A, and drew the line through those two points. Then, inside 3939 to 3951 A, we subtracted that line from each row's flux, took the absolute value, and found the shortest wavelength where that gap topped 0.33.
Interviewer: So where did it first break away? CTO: 3940.0 A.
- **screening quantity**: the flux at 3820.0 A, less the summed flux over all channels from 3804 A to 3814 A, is -29.0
